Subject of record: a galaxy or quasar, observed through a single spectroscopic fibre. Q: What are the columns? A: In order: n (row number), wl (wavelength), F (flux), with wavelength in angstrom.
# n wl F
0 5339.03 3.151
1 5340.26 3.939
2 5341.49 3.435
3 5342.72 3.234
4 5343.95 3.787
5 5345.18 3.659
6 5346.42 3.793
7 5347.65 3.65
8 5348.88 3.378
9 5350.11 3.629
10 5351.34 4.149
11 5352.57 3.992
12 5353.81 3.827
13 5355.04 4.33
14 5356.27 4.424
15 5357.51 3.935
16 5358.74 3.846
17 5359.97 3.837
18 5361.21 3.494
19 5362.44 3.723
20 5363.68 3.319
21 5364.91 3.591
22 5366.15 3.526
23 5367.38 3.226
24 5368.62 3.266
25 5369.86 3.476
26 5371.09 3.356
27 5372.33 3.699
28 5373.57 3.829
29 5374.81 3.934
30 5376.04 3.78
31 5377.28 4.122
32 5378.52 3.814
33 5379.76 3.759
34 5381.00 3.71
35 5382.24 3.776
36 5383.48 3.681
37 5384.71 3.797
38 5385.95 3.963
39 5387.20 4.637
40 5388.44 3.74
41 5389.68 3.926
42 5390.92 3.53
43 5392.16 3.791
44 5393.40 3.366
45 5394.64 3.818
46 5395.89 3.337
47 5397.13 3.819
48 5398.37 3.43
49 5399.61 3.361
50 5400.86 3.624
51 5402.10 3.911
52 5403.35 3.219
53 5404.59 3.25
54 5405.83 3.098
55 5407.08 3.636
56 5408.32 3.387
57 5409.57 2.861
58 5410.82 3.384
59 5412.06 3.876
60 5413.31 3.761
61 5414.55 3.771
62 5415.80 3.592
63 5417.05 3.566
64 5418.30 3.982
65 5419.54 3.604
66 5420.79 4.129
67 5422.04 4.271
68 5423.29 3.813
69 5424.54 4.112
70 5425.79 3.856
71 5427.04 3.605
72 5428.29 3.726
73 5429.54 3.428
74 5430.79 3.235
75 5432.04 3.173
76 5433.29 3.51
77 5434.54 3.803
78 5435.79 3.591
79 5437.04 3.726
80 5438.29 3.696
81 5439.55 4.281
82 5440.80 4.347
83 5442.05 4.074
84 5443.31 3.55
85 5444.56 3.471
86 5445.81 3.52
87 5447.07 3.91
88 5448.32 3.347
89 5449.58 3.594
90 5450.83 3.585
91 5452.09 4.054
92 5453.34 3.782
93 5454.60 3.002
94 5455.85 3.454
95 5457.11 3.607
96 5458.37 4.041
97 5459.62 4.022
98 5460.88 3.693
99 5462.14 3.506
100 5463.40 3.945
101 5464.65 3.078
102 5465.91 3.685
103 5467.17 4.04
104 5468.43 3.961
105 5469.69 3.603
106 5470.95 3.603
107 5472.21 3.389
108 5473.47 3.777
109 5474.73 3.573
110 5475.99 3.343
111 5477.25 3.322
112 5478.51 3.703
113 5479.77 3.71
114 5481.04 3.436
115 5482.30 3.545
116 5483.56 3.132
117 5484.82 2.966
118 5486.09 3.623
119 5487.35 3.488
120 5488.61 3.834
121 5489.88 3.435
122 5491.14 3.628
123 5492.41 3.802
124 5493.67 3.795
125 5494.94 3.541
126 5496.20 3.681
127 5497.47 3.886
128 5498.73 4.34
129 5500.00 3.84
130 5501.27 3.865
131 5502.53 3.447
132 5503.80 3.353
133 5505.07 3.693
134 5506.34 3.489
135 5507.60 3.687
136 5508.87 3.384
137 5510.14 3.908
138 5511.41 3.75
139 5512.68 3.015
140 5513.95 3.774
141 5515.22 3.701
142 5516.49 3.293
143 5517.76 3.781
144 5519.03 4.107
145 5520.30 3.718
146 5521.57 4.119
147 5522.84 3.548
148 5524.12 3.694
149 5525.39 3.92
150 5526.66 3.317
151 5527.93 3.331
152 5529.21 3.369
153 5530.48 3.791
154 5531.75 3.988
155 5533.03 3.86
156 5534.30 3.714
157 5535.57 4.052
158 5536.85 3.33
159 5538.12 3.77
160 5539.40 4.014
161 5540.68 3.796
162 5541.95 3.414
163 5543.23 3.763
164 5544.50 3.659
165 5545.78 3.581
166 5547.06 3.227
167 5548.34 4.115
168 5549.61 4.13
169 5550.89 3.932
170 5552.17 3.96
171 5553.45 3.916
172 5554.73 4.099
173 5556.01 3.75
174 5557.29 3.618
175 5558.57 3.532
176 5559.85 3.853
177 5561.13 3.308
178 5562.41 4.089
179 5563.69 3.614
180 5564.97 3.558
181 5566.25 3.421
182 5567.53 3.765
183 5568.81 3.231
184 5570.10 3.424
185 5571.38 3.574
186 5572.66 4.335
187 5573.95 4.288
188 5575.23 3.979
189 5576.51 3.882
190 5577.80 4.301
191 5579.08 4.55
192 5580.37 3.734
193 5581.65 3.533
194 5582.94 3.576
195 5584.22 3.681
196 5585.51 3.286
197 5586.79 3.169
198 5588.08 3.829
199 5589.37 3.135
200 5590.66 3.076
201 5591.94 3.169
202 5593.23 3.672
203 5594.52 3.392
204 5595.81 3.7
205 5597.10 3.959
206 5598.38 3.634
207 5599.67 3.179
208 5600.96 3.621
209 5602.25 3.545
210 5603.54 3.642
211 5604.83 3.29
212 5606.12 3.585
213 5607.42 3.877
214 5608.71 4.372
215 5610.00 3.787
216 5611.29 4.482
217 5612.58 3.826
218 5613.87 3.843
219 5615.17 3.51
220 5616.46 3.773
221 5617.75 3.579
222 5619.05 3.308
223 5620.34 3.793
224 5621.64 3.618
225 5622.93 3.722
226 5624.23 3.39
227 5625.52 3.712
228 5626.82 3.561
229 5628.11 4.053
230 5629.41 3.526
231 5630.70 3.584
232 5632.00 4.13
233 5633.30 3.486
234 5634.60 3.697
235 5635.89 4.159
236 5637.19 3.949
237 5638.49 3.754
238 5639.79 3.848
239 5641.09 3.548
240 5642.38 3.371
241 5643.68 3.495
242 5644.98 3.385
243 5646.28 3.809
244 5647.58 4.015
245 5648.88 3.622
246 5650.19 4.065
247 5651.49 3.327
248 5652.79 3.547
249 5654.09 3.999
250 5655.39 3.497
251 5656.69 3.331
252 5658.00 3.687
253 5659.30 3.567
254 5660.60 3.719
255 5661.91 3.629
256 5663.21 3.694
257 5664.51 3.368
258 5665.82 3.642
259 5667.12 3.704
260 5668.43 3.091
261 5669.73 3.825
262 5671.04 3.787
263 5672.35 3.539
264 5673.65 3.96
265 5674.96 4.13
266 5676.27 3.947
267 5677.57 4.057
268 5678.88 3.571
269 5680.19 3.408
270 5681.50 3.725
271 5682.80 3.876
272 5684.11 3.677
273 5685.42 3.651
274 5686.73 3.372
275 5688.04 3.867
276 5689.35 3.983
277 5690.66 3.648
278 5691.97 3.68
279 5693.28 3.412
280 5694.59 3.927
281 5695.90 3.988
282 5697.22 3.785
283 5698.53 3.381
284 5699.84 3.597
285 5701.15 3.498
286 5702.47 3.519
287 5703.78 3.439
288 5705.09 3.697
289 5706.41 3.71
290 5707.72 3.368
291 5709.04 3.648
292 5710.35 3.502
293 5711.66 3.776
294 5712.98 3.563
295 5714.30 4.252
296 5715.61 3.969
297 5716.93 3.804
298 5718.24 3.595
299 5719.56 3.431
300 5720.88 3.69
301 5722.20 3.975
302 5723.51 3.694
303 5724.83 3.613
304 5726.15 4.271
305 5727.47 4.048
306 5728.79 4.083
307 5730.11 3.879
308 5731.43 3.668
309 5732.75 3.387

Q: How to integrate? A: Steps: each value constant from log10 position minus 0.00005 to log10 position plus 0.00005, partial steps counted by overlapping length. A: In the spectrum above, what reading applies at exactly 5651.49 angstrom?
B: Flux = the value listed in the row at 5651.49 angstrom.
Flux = 3.327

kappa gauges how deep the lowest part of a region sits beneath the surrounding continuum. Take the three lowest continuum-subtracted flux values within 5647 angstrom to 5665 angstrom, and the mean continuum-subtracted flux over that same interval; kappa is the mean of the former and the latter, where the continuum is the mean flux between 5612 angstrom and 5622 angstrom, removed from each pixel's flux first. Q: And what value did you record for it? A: -0.16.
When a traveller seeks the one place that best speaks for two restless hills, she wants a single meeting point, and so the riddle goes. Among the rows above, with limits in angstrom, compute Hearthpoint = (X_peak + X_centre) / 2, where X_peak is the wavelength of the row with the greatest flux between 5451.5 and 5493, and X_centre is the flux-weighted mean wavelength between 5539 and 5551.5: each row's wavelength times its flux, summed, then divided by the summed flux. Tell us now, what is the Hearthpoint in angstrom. 5498.6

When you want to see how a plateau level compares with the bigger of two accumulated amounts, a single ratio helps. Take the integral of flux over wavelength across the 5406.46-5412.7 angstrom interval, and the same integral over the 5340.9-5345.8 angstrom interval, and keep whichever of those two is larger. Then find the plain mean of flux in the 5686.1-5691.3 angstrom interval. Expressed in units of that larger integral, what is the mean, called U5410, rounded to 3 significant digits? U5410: 0.174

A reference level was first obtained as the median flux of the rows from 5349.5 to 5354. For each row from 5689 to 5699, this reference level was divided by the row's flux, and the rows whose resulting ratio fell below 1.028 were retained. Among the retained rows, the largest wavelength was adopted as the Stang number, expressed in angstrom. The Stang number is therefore 5695.90 angstrom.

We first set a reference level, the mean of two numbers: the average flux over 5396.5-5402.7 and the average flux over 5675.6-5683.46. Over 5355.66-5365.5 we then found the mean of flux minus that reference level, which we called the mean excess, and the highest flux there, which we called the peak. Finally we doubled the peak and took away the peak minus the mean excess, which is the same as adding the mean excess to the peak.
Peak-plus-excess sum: 4.50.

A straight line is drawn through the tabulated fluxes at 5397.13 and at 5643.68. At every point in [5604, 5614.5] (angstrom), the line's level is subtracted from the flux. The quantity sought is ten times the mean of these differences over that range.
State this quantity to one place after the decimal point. 3.4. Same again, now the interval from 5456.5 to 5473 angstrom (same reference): -0.2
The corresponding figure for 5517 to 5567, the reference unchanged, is 1.1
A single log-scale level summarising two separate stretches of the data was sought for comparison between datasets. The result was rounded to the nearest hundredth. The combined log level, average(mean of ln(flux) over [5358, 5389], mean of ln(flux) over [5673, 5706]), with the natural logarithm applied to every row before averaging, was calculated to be 1.31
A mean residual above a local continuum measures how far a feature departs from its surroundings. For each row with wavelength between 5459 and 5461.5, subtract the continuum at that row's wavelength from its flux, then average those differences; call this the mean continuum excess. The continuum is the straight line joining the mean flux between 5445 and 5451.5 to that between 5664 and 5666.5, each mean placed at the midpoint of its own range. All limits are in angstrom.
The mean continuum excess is 0.27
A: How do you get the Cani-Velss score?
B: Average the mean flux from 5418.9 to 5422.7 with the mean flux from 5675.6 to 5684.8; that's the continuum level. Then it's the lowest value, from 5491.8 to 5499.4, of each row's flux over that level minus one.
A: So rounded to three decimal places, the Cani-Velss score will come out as -0.087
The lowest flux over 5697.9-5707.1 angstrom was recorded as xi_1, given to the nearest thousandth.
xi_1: 3.381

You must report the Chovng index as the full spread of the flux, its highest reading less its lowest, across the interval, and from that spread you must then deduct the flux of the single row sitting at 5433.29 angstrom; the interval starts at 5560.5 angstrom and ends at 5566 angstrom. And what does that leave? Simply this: -2.7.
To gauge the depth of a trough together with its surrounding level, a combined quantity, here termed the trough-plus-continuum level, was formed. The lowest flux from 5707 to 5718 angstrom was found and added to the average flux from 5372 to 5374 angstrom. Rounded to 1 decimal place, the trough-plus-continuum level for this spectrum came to 7.1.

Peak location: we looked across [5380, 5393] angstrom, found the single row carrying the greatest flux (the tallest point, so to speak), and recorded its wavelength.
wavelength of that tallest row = 5387.20 angstrom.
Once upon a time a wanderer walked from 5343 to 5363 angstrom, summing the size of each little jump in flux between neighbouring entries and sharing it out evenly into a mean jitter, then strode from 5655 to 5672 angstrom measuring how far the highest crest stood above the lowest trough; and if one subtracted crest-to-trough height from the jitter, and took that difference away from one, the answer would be 1.50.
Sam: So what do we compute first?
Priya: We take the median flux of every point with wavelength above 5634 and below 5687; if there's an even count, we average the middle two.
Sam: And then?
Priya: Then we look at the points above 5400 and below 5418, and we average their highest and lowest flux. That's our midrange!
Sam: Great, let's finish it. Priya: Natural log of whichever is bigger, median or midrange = 1.305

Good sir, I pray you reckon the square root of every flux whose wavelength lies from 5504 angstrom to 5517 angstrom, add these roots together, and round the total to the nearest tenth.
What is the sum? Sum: 18.9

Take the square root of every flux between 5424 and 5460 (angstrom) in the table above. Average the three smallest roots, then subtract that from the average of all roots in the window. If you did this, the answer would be 0.149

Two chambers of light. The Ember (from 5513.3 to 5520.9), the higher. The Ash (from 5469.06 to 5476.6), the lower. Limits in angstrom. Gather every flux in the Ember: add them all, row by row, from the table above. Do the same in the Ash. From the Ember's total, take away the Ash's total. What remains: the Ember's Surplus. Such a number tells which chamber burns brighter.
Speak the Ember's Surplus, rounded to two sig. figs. 1.1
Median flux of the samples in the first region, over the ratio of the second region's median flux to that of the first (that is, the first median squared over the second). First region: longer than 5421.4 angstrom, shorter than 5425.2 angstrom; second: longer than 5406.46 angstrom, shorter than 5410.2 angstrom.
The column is 4.99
